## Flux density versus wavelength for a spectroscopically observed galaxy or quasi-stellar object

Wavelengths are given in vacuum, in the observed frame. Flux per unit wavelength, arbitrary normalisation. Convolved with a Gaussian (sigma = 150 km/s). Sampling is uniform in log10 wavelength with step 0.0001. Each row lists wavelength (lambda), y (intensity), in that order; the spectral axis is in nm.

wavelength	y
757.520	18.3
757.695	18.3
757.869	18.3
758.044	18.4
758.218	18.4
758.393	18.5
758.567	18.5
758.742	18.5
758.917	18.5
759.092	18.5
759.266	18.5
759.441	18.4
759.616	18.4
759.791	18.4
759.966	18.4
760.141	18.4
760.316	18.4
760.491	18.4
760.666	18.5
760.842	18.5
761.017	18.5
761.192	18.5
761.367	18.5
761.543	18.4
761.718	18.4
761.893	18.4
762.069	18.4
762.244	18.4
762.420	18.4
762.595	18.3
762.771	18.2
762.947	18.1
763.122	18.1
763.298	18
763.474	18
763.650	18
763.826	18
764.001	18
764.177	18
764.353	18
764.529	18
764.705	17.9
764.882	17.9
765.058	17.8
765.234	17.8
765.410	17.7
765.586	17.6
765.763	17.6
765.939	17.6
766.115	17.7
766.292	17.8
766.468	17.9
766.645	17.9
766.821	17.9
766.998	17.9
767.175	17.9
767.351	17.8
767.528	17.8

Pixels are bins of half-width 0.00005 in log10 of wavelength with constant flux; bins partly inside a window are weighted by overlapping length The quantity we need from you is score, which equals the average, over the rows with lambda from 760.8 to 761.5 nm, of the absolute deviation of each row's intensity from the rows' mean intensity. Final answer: 0.00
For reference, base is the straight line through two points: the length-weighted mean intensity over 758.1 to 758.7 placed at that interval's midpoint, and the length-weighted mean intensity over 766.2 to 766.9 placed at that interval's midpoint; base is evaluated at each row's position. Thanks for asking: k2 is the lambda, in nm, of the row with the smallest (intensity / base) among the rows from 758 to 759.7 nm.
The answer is 758.044 nm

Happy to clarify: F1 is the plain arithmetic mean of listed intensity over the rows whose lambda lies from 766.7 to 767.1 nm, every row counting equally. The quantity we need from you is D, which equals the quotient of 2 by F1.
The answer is 0.1117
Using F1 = 17.9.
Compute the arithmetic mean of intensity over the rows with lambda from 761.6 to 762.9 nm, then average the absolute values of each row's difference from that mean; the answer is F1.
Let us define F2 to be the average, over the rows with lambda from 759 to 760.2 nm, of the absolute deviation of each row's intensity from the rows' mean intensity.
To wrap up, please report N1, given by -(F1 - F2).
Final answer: -0.02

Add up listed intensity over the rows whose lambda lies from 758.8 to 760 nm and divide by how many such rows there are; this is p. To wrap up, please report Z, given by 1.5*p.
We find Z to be 27.7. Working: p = 18.4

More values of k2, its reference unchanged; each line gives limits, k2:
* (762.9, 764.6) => 763.298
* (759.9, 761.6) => 759.966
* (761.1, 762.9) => 762.771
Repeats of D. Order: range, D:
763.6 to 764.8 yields 0.1112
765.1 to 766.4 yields 0.1131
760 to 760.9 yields 0.1085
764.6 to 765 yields 0.1117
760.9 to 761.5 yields 0.1081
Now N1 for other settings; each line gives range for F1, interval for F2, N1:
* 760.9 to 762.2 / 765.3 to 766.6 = 0.04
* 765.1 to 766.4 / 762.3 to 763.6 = 0.05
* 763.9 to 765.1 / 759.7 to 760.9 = -0.02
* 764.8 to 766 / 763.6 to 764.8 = -0.08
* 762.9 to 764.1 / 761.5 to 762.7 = -0.02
